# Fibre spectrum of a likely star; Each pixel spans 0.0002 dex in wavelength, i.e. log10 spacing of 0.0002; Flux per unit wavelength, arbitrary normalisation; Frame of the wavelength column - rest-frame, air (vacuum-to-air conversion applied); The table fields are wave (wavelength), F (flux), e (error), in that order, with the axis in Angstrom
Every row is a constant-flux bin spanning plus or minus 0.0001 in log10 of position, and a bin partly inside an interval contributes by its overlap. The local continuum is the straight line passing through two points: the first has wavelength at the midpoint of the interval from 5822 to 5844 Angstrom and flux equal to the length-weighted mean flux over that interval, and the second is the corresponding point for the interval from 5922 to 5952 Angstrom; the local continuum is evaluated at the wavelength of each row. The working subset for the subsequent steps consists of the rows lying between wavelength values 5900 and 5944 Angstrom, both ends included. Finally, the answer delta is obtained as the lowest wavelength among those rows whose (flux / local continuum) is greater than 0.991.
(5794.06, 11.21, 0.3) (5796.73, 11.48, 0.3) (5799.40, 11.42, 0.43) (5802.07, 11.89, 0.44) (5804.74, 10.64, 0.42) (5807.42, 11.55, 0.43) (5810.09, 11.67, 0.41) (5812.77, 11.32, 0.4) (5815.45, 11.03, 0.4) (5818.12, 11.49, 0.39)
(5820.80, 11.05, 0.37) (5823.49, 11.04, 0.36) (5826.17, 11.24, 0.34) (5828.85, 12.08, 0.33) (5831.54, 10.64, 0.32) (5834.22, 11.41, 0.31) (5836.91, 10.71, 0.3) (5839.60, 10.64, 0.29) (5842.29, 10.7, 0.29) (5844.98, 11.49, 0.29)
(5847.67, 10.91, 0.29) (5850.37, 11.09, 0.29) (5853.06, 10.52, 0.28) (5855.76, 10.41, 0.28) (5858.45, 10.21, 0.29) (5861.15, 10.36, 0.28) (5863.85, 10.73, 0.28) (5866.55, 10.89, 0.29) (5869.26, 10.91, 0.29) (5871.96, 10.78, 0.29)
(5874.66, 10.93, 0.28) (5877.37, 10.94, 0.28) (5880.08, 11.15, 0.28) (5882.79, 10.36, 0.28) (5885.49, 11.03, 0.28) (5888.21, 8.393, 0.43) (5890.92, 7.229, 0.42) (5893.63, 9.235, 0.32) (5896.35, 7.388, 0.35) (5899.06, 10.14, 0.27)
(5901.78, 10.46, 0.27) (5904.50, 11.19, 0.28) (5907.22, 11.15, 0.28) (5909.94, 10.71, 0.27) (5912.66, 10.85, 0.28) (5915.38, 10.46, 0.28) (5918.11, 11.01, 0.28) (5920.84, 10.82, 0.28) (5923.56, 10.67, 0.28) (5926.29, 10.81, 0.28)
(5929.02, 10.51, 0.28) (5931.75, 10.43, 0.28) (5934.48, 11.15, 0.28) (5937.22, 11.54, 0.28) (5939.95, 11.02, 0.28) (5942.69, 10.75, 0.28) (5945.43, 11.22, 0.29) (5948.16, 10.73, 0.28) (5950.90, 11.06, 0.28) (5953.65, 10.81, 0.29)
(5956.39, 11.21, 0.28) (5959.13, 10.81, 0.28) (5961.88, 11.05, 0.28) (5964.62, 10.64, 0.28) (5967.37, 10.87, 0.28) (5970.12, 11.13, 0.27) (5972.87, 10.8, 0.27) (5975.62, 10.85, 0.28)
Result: 5904.50 Angstrom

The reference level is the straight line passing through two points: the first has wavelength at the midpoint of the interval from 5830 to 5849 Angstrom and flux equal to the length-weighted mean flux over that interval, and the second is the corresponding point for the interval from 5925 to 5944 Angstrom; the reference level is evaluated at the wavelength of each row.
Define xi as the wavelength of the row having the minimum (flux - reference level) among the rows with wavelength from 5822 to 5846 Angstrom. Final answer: 5831.54 Angstrom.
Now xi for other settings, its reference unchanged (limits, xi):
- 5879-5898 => 5890.92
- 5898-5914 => 5899.06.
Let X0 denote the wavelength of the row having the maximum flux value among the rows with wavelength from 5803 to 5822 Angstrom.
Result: 5810.09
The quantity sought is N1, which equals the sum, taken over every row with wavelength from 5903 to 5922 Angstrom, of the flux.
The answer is 76.2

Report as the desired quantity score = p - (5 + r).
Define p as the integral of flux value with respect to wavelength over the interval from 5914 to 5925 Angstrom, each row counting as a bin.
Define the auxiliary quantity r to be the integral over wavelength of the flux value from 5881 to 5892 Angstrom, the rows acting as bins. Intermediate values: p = 118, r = 103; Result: 10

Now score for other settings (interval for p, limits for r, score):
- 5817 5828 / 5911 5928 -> -64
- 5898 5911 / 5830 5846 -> -40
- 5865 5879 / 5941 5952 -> 27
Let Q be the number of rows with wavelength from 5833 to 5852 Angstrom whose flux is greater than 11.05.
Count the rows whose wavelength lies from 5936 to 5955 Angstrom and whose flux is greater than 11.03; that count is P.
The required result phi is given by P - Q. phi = 0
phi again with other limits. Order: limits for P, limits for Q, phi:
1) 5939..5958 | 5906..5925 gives 2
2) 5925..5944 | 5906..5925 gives 1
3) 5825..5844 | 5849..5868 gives 2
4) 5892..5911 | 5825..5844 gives -1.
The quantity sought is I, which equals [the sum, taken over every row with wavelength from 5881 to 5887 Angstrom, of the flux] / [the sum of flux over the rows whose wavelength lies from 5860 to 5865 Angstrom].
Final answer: 1.01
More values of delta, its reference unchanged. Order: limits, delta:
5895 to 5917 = 5904.50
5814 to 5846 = 5815.45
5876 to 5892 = 5877.37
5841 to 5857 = 5844.98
